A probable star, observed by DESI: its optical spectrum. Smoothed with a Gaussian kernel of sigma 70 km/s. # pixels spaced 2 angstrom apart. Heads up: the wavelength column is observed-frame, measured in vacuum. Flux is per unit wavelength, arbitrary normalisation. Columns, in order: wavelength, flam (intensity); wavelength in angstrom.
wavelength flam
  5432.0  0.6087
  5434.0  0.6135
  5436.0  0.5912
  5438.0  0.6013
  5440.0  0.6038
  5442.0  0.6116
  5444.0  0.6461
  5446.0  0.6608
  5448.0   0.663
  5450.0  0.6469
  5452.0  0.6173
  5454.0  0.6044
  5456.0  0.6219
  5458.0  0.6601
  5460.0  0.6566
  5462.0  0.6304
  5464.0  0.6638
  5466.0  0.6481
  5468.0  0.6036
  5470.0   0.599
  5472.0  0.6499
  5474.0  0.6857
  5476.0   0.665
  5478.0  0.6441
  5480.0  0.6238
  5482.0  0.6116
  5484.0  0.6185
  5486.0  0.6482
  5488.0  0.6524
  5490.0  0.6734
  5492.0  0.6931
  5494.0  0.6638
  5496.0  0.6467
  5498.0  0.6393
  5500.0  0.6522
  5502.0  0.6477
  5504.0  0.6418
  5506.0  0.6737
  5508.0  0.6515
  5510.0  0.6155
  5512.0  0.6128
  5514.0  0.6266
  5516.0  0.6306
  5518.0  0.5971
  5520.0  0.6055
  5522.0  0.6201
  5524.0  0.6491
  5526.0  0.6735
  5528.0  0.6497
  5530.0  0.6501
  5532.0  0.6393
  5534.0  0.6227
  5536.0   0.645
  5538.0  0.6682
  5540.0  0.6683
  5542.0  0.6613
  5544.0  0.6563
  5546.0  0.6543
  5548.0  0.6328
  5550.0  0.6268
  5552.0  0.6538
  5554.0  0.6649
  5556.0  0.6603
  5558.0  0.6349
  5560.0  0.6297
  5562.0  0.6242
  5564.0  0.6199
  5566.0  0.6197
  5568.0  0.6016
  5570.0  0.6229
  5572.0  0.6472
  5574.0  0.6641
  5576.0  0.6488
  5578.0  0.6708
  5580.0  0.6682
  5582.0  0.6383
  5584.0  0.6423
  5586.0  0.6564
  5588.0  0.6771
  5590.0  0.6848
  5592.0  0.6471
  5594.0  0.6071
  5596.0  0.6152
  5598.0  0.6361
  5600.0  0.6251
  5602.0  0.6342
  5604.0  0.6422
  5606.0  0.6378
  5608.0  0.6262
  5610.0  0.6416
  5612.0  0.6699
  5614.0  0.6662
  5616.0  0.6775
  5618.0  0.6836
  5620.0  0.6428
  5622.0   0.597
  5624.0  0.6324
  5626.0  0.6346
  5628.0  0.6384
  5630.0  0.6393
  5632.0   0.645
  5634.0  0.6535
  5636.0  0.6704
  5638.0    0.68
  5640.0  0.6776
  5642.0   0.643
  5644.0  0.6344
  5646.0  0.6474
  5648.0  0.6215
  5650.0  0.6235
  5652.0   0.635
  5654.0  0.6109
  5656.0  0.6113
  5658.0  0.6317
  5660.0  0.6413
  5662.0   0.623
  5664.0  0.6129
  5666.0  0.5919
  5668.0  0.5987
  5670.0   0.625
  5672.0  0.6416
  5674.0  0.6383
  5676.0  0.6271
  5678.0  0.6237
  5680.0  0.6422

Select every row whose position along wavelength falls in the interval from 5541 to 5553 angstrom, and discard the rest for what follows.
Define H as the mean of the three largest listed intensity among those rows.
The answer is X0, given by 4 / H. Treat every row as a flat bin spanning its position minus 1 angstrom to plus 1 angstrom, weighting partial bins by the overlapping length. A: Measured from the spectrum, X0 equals 6.09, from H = 0.657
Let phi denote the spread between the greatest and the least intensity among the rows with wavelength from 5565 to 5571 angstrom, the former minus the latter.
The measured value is 0.021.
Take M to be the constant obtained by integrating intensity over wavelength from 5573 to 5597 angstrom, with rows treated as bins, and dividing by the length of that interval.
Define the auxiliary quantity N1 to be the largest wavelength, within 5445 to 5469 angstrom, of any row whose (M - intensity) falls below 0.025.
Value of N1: 5466.0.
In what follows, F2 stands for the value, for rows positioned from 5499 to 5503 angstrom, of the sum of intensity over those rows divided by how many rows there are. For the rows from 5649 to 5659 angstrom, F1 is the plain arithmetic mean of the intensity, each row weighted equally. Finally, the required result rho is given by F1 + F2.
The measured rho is 1.27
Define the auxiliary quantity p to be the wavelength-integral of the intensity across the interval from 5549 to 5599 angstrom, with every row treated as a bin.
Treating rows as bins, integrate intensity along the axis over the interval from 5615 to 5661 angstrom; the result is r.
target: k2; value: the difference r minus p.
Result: -3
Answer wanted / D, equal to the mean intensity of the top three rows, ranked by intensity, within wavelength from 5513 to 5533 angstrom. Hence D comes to 0.658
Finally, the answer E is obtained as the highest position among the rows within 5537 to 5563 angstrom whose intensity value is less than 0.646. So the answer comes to 5562.0 angstrom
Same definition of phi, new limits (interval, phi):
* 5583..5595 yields 0.078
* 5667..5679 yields 0.043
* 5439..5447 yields 0.057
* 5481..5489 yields 0.041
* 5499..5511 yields 0.058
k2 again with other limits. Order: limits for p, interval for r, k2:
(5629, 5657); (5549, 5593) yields 10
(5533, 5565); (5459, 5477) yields -9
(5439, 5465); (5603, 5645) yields 11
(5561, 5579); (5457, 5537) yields 40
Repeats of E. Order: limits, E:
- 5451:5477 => 5470.0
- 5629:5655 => 5654.0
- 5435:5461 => 5456.0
